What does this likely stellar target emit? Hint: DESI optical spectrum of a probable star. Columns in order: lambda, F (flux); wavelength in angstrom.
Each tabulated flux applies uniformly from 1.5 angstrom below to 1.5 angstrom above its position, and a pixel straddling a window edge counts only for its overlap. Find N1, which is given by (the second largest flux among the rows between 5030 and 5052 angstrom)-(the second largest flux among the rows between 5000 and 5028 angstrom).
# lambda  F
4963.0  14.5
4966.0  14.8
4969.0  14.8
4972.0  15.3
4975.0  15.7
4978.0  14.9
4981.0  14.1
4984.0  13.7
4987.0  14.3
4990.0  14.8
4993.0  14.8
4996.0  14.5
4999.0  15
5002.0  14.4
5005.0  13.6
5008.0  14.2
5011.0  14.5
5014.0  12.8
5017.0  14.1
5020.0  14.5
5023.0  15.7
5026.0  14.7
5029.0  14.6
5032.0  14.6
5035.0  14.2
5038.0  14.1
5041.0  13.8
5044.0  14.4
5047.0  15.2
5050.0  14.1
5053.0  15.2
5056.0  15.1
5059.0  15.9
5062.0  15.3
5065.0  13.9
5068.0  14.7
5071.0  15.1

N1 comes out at -0.10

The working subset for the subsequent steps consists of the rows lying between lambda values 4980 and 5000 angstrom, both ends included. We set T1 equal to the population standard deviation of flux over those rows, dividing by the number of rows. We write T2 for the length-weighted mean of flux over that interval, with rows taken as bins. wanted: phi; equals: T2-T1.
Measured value 14.0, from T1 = 0.42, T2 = 14.5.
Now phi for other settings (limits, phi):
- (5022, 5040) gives 14.1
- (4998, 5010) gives 13.8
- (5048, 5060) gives 14.4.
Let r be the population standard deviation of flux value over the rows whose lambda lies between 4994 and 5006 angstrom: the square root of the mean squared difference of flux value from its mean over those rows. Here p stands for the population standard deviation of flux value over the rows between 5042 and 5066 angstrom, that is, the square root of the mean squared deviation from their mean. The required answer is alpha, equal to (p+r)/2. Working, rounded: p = 0.64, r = 0.50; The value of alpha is 0.57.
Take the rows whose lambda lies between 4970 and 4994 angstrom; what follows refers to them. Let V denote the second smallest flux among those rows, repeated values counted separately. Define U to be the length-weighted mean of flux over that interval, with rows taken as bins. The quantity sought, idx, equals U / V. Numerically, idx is 1.04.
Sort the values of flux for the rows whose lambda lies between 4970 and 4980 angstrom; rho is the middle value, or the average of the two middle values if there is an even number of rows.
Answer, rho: 15.3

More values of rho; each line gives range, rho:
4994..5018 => 14.3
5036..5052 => 14.1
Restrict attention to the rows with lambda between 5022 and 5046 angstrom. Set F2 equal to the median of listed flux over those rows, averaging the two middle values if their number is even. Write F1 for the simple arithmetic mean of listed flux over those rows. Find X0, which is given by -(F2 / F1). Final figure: -1.00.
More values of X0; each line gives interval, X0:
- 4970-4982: -1.01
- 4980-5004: -1.00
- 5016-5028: -0.99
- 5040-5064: -1.02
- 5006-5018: -1.02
